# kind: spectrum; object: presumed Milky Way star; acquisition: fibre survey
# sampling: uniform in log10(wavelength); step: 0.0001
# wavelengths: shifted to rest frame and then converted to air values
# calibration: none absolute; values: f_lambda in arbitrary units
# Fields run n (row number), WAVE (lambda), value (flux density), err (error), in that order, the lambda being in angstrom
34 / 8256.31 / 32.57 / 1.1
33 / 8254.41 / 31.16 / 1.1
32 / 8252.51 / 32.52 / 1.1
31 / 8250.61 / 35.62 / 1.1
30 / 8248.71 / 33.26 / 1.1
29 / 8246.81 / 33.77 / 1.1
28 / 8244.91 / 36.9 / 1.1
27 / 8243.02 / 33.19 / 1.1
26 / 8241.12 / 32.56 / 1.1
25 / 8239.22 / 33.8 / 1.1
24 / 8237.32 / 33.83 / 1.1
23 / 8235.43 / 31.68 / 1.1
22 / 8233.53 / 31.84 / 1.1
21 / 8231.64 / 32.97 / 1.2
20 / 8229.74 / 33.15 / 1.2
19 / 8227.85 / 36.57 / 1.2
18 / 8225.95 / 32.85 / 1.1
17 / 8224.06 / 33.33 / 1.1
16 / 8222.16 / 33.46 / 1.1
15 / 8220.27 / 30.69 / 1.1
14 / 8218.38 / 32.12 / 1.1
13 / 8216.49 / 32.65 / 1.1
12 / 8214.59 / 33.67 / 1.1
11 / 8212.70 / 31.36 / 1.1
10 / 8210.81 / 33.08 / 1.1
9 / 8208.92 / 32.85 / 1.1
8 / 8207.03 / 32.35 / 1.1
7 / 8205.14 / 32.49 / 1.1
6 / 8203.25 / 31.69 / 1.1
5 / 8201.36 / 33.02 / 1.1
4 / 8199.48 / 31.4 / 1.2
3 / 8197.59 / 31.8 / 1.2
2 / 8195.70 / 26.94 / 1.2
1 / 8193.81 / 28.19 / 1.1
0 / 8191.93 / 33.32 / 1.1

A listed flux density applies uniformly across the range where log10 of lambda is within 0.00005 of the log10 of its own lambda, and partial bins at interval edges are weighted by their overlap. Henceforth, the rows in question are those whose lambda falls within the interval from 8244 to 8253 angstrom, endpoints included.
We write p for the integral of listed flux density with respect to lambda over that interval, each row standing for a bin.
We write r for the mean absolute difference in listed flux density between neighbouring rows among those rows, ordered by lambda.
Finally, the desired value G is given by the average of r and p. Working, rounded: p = 310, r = 2.3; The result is 156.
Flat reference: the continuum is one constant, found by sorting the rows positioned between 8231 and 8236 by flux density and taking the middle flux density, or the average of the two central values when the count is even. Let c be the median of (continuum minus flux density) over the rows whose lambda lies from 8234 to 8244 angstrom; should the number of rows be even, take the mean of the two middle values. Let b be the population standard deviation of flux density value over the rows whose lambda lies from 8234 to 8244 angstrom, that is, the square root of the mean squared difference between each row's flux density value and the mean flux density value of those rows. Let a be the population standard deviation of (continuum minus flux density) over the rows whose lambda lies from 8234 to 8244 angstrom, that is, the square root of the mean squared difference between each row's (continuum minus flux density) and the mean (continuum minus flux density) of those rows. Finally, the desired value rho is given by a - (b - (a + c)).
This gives -0.54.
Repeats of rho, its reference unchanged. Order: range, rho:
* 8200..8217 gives -0.14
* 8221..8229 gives -0.08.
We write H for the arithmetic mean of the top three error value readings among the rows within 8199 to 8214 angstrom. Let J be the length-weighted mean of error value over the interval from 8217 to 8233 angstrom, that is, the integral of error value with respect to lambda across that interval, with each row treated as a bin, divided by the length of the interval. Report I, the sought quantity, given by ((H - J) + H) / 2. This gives 0.57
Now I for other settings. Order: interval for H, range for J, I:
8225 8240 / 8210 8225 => 0.65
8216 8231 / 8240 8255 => 0.62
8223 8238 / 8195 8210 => 0.63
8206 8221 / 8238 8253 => 0.55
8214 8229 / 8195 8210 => 0.57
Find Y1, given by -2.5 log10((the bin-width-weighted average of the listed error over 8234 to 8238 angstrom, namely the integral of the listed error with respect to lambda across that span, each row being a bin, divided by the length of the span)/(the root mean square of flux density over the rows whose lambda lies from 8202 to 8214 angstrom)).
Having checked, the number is 3.67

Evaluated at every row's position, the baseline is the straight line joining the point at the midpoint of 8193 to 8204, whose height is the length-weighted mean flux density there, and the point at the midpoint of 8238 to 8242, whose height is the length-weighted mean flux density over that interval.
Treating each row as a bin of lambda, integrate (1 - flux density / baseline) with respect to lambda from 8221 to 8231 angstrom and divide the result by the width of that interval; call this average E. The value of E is -0.05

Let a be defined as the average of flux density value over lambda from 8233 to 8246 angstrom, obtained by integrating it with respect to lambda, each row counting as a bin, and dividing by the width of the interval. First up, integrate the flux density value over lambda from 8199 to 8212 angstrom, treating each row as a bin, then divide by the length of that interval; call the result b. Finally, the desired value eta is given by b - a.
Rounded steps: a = 33.46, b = 32.4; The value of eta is -1.0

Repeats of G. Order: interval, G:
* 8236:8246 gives 171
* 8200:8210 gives 163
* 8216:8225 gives 147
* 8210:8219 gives 147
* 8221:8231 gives 170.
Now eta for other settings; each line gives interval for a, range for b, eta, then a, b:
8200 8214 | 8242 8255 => 1.4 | 32.43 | 33.8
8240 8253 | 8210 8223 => -1.6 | 34.03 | 32.4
